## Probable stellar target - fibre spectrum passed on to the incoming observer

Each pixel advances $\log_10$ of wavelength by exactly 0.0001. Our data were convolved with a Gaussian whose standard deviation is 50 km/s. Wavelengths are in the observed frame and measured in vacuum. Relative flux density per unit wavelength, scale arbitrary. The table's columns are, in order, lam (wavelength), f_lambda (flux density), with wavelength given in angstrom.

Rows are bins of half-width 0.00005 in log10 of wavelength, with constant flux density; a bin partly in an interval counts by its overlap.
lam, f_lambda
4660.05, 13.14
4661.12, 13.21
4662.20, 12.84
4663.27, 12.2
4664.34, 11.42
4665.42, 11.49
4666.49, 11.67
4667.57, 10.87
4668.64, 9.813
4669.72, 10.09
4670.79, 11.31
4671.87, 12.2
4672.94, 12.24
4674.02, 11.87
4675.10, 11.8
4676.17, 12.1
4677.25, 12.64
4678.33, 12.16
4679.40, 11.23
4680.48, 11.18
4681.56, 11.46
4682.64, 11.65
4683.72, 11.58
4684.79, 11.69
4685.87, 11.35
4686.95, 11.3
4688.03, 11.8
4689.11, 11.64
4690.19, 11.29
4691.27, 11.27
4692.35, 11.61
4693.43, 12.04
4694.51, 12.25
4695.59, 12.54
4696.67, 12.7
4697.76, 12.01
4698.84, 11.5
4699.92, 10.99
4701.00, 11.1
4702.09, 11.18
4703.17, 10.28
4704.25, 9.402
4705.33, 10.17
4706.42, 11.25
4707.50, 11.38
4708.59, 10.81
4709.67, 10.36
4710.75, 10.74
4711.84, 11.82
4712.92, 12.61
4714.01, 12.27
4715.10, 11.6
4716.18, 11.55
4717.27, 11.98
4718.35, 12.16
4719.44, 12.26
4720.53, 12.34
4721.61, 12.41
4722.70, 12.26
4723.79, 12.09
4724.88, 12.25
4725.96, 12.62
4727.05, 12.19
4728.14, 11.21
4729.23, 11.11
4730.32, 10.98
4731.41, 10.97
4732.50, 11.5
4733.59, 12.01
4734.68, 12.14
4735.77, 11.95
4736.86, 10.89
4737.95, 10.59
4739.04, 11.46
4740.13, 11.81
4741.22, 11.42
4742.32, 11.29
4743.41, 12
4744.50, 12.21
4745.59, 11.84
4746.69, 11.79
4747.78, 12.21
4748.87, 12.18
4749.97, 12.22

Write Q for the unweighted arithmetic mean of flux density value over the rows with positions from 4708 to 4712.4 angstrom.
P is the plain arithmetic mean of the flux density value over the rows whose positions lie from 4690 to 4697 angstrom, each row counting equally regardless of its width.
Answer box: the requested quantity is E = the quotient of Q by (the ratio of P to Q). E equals 10.0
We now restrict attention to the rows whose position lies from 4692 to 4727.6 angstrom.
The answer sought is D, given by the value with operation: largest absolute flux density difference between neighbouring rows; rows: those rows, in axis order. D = 1.08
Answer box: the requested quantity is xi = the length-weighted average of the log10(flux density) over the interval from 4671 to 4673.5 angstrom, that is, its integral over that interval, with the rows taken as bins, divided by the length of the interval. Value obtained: 1.08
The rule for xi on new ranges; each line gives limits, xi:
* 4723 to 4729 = 1.08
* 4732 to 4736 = 1.08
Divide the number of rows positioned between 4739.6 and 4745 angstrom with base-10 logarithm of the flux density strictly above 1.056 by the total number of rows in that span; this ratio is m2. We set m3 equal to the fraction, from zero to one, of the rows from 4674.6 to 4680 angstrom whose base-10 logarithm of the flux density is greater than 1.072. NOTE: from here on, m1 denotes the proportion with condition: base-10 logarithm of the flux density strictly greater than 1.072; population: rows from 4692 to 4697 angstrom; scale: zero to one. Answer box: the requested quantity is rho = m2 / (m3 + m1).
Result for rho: 0.6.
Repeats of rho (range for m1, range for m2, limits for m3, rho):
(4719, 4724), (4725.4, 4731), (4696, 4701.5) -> 0.3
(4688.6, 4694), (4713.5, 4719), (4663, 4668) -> 2.5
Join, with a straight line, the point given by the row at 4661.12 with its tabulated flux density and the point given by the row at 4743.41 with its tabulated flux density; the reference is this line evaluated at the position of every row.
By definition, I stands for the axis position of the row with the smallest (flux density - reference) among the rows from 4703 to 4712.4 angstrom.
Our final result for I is 4704.25 angstrom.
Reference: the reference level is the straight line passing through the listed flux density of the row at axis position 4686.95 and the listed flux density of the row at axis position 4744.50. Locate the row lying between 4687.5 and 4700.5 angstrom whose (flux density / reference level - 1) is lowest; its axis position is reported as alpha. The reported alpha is 4699.92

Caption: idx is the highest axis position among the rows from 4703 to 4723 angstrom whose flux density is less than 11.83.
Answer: 4716.18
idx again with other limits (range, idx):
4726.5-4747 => 4746.69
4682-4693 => 4692.35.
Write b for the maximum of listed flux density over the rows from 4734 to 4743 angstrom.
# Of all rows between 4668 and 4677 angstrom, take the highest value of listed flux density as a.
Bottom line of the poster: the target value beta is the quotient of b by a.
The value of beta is 0.992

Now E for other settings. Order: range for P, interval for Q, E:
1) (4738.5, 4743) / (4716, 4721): 12.6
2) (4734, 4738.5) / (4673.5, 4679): 12.9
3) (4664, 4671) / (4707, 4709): 11.2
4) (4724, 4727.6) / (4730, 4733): 10.1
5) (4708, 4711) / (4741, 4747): 13.0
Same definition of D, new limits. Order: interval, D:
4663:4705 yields 1.22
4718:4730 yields 0.98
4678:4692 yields 0.93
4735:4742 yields 1.06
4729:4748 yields 1.06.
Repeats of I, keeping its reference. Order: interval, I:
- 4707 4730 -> 4709.67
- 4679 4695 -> 4680.48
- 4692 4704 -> 4703.17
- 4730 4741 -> 4737.95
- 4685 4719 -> 4704.25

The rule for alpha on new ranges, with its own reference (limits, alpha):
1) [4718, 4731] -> 4730.32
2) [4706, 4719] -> 4709.67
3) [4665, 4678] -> 4668.64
